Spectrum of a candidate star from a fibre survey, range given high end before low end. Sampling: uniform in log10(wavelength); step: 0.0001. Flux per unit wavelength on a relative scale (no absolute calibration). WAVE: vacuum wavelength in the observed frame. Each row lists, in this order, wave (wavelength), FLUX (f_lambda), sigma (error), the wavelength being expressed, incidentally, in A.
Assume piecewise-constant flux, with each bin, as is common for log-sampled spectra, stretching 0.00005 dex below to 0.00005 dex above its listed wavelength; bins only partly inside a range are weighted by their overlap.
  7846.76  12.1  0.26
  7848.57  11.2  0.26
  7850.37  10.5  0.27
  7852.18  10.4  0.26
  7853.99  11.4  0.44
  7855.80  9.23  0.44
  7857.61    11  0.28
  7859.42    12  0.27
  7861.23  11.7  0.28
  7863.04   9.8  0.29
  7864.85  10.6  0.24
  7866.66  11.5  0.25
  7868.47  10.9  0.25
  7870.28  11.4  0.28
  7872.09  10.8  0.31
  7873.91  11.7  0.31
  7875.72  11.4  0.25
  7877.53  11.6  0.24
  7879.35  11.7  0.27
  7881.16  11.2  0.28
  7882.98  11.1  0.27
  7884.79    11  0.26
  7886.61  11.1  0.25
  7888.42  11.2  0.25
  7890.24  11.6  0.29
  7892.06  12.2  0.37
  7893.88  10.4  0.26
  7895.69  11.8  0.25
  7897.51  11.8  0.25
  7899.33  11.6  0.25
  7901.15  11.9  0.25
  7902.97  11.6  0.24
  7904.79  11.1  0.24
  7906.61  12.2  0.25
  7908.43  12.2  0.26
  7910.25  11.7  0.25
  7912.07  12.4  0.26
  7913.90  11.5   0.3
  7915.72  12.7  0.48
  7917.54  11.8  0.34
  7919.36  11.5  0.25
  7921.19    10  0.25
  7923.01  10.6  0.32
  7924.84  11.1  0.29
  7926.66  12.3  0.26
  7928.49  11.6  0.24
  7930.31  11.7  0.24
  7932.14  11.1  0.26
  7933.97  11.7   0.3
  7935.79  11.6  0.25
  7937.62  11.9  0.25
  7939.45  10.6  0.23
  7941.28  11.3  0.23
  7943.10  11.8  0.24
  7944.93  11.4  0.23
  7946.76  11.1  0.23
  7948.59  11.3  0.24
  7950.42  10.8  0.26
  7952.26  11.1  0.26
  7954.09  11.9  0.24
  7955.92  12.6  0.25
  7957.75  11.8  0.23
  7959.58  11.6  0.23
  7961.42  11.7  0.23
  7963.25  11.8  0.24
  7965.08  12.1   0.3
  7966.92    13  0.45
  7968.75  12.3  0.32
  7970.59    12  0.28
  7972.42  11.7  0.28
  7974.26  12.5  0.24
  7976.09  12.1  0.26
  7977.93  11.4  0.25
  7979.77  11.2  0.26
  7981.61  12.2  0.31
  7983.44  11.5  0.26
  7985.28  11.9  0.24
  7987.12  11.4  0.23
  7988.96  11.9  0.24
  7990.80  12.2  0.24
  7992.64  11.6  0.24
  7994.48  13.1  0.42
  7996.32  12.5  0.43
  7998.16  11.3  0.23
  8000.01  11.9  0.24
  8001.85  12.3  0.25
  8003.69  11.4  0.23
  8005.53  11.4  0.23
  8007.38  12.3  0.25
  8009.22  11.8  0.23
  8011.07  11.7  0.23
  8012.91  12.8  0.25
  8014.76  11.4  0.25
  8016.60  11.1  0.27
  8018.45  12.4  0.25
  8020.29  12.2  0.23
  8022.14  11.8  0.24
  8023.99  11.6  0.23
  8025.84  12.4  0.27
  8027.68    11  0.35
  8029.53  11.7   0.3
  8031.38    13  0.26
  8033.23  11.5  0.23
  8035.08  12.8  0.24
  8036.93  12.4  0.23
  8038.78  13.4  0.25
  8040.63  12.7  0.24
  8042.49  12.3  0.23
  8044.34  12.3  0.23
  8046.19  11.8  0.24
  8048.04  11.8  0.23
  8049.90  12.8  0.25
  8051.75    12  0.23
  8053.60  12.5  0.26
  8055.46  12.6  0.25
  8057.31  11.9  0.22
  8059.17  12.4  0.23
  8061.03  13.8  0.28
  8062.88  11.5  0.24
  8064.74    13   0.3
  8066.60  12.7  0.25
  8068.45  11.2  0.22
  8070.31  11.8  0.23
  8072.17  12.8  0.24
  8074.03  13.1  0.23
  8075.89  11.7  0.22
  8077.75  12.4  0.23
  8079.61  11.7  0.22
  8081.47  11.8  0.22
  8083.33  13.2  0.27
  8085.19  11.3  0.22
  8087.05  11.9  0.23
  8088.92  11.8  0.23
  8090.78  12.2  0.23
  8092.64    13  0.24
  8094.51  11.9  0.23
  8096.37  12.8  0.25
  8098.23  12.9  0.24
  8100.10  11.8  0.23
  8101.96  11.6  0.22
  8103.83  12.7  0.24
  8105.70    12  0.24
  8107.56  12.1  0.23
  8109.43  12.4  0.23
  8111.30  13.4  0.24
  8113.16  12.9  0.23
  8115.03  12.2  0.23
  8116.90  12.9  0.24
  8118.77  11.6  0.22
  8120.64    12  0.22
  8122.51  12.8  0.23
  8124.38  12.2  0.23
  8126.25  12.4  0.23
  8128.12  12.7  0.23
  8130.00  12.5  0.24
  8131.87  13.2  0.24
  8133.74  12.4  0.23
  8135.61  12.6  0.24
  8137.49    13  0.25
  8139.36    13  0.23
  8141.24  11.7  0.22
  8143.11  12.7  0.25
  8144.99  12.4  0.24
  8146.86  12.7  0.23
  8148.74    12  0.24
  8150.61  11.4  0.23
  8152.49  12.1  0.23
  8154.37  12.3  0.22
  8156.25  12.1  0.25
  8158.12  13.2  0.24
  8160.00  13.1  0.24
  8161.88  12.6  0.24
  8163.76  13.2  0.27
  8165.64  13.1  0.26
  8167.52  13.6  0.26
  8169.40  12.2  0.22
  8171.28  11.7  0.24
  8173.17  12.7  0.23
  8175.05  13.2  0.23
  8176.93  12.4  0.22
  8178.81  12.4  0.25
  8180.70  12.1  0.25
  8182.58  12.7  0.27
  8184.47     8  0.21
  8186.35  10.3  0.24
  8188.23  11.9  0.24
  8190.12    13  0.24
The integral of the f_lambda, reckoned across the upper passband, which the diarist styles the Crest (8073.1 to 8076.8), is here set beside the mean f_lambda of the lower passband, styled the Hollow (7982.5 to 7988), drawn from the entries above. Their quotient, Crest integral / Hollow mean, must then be 4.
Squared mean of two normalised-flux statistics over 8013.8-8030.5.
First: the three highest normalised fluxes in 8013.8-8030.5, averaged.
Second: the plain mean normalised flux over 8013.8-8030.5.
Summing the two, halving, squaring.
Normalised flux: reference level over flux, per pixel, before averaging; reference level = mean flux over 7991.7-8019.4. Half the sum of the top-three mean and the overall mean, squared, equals 1.09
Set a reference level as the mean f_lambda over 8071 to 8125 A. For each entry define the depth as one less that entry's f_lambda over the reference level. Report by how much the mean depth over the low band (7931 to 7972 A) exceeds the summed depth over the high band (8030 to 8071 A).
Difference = 0.2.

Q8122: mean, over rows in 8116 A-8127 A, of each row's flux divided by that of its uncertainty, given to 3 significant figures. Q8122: 53.9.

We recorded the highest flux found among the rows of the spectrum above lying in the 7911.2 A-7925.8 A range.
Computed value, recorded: 12.7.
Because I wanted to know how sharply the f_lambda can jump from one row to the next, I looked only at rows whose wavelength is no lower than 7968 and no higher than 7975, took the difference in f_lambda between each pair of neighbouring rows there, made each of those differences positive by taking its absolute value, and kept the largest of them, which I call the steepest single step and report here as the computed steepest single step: 0.8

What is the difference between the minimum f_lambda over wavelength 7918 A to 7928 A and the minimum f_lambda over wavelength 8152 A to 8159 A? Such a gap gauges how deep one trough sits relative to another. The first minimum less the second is -2.1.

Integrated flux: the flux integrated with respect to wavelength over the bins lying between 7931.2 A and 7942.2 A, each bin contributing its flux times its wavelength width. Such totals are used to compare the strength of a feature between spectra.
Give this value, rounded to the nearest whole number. 125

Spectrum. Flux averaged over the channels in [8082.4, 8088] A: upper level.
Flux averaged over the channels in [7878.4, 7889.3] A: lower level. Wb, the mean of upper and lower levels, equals 11.7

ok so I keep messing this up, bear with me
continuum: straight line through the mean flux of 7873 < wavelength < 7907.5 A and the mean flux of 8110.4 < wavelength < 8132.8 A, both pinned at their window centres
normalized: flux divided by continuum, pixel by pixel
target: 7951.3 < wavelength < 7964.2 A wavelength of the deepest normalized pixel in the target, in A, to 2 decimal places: 7952.26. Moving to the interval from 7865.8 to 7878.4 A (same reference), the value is 7872.09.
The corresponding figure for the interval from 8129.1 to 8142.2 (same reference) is 8141.24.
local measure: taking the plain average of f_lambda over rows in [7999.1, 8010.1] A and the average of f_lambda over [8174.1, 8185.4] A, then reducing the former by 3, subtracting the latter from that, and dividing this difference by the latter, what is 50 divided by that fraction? -200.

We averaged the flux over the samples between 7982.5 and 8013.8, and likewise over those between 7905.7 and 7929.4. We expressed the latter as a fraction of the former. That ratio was 0.98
